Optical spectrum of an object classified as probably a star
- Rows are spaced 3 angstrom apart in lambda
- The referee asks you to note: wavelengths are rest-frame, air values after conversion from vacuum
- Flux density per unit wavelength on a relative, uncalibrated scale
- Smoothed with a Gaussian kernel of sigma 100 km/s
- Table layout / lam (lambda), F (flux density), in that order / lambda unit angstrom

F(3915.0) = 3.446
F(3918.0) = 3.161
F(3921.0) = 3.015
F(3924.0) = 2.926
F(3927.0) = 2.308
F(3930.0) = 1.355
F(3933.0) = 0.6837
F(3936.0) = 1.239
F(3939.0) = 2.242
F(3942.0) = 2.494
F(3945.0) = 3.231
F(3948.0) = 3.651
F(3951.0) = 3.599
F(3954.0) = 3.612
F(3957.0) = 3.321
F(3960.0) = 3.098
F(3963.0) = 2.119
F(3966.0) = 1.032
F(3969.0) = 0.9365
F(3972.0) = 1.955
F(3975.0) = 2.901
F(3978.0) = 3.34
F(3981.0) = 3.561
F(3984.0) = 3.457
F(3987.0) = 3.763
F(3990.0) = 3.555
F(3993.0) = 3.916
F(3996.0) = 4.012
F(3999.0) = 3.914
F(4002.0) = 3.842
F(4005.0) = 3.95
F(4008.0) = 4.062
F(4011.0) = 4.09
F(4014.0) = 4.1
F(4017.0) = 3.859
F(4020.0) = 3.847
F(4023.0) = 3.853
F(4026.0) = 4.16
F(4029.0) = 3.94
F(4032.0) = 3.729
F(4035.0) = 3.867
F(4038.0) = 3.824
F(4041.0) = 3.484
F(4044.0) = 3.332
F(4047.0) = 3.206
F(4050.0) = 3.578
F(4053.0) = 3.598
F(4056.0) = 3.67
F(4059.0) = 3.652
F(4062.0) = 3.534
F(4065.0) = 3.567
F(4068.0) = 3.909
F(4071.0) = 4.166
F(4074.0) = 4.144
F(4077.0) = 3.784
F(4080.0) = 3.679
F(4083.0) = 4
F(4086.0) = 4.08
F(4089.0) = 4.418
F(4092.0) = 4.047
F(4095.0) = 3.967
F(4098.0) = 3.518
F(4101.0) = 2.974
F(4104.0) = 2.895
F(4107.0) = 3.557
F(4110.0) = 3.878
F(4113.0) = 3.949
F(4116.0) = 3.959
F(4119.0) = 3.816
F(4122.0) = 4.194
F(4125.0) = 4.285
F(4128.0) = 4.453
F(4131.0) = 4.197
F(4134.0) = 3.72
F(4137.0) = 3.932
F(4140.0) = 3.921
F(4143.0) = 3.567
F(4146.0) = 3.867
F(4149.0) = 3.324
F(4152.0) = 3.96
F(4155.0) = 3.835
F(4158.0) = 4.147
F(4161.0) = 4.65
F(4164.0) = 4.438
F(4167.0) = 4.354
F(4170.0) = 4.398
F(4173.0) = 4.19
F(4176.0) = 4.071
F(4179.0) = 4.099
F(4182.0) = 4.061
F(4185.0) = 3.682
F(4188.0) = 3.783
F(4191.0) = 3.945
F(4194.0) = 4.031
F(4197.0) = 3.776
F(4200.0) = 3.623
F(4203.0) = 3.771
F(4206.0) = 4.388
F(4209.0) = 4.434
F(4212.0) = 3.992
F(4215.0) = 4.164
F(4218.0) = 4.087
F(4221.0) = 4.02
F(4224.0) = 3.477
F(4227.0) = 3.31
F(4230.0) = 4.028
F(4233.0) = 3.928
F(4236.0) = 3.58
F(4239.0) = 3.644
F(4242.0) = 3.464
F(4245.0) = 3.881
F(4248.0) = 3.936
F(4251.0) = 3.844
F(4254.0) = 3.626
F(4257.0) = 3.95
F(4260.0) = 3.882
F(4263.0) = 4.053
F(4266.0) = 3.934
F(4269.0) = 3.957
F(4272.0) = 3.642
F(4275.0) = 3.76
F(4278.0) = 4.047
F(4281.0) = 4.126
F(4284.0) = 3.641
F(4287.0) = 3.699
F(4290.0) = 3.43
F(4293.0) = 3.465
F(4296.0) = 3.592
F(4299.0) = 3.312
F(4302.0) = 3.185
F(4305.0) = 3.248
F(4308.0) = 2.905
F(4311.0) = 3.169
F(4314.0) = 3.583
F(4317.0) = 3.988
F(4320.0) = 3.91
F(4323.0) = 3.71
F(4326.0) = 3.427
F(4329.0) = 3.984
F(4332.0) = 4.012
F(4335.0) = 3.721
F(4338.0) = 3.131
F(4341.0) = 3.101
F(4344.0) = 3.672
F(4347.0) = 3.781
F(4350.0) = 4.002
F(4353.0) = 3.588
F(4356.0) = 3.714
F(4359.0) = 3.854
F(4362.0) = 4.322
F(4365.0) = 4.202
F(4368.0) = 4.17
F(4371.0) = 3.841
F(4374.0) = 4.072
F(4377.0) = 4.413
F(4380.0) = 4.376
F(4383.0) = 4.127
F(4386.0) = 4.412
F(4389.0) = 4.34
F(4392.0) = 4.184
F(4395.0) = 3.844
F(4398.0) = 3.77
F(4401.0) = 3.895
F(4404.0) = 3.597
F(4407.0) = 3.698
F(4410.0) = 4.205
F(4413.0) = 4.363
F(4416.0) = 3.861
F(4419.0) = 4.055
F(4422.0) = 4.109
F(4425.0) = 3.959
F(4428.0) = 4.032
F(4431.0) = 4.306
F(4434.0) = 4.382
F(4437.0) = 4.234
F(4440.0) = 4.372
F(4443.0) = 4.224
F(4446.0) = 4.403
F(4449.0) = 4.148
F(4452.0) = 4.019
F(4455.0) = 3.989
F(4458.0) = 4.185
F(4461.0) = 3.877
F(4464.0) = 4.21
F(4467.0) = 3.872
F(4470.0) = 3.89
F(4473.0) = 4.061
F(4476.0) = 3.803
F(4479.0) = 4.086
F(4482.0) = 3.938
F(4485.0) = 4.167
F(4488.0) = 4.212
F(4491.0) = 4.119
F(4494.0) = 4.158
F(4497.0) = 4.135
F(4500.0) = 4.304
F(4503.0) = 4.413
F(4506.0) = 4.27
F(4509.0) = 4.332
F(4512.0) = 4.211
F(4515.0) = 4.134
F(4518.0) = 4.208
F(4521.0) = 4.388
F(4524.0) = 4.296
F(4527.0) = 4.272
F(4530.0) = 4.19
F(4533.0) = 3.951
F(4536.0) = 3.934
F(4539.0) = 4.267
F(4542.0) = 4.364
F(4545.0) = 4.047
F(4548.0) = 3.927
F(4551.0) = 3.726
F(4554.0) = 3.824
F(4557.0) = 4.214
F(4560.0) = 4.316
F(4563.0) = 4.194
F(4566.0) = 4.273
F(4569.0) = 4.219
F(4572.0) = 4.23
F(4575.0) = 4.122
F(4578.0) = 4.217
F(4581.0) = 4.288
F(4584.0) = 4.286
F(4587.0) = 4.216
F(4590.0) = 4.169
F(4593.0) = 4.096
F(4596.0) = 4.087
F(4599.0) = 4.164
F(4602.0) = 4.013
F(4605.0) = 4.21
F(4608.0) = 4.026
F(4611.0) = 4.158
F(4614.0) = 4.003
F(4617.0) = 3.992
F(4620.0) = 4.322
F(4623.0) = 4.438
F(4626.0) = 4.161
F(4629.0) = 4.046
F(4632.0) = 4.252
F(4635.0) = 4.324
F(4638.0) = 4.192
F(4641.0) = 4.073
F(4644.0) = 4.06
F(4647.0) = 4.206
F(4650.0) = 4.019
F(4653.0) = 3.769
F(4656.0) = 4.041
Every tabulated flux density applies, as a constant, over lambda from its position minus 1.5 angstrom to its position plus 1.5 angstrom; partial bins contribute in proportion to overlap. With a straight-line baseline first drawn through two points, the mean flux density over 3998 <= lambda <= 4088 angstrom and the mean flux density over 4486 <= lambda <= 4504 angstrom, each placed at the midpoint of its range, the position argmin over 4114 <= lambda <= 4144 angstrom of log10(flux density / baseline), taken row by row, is 4143.0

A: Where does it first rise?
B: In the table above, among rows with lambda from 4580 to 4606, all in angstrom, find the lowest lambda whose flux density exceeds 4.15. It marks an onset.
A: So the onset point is 4581.0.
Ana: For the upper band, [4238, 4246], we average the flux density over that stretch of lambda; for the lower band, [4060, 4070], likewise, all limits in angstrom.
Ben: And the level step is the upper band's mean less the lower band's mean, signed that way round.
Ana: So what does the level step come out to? 0.0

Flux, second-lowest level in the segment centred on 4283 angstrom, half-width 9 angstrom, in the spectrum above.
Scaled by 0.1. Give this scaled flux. 0.36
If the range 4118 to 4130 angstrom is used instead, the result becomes 0.42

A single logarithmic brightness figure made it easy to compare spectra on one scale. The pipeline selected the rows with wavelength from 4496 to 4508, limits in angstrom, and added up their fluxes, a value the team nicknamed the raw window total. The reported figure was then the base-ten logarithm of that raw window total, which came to 1.23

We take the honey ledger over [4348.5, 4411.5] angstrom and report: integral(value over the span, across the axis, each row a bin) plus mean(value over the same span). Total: 258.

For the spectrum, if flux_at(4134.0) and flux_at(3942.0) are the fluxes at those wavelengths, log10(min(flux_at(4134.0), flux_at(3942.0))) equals 0.40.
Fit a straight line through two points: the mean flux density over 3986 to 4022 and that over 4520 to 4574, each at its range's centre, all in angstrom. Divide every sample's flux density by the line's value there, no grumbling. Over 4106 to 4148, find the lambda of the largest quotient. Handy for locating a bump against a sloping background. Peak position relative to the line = 4128.0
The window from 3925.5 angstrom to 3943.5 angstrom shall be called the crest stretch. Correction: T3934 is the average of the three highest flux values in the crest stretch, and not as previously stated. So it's 2.35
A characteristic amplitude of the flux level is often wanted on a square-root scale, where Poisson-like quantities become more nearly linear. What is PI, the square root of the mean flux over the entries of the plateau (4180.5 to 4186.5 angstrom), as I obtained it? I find 1.97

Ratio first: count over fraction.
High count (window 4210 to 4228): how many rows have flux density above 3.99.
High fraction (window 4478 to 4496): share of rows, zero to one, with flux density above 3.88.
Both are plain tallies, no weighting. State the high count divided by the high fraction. 4.0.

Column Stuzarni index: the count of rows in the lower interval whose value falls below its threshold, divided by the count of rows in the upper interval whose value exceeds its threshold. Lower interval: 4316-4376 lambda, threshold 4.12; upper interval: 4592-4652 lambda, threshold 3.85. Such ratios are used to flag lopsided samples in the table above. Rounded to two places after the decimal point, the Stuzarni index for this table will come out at 0.85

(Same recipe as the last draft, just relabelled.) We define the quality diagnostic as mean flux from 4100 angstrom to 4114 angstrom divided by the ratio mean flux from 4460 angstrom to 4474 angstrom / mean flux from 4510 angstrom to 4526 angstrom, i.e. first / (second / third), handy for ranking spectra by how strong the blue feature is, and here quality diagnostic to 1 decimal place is 3.7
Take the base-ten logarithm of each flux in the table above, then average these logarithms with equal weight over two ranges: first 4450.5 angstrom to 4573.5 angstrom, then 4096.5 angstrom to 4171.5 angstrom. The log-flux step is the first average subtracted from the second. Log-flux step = -0.026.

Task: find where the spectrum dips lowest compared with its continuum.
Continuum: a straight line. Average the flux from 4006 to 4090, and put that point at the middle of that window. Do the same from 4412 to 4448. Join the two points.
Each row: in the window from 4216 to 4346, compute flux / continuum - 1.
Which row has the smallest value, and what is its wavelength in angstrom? 4308.0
